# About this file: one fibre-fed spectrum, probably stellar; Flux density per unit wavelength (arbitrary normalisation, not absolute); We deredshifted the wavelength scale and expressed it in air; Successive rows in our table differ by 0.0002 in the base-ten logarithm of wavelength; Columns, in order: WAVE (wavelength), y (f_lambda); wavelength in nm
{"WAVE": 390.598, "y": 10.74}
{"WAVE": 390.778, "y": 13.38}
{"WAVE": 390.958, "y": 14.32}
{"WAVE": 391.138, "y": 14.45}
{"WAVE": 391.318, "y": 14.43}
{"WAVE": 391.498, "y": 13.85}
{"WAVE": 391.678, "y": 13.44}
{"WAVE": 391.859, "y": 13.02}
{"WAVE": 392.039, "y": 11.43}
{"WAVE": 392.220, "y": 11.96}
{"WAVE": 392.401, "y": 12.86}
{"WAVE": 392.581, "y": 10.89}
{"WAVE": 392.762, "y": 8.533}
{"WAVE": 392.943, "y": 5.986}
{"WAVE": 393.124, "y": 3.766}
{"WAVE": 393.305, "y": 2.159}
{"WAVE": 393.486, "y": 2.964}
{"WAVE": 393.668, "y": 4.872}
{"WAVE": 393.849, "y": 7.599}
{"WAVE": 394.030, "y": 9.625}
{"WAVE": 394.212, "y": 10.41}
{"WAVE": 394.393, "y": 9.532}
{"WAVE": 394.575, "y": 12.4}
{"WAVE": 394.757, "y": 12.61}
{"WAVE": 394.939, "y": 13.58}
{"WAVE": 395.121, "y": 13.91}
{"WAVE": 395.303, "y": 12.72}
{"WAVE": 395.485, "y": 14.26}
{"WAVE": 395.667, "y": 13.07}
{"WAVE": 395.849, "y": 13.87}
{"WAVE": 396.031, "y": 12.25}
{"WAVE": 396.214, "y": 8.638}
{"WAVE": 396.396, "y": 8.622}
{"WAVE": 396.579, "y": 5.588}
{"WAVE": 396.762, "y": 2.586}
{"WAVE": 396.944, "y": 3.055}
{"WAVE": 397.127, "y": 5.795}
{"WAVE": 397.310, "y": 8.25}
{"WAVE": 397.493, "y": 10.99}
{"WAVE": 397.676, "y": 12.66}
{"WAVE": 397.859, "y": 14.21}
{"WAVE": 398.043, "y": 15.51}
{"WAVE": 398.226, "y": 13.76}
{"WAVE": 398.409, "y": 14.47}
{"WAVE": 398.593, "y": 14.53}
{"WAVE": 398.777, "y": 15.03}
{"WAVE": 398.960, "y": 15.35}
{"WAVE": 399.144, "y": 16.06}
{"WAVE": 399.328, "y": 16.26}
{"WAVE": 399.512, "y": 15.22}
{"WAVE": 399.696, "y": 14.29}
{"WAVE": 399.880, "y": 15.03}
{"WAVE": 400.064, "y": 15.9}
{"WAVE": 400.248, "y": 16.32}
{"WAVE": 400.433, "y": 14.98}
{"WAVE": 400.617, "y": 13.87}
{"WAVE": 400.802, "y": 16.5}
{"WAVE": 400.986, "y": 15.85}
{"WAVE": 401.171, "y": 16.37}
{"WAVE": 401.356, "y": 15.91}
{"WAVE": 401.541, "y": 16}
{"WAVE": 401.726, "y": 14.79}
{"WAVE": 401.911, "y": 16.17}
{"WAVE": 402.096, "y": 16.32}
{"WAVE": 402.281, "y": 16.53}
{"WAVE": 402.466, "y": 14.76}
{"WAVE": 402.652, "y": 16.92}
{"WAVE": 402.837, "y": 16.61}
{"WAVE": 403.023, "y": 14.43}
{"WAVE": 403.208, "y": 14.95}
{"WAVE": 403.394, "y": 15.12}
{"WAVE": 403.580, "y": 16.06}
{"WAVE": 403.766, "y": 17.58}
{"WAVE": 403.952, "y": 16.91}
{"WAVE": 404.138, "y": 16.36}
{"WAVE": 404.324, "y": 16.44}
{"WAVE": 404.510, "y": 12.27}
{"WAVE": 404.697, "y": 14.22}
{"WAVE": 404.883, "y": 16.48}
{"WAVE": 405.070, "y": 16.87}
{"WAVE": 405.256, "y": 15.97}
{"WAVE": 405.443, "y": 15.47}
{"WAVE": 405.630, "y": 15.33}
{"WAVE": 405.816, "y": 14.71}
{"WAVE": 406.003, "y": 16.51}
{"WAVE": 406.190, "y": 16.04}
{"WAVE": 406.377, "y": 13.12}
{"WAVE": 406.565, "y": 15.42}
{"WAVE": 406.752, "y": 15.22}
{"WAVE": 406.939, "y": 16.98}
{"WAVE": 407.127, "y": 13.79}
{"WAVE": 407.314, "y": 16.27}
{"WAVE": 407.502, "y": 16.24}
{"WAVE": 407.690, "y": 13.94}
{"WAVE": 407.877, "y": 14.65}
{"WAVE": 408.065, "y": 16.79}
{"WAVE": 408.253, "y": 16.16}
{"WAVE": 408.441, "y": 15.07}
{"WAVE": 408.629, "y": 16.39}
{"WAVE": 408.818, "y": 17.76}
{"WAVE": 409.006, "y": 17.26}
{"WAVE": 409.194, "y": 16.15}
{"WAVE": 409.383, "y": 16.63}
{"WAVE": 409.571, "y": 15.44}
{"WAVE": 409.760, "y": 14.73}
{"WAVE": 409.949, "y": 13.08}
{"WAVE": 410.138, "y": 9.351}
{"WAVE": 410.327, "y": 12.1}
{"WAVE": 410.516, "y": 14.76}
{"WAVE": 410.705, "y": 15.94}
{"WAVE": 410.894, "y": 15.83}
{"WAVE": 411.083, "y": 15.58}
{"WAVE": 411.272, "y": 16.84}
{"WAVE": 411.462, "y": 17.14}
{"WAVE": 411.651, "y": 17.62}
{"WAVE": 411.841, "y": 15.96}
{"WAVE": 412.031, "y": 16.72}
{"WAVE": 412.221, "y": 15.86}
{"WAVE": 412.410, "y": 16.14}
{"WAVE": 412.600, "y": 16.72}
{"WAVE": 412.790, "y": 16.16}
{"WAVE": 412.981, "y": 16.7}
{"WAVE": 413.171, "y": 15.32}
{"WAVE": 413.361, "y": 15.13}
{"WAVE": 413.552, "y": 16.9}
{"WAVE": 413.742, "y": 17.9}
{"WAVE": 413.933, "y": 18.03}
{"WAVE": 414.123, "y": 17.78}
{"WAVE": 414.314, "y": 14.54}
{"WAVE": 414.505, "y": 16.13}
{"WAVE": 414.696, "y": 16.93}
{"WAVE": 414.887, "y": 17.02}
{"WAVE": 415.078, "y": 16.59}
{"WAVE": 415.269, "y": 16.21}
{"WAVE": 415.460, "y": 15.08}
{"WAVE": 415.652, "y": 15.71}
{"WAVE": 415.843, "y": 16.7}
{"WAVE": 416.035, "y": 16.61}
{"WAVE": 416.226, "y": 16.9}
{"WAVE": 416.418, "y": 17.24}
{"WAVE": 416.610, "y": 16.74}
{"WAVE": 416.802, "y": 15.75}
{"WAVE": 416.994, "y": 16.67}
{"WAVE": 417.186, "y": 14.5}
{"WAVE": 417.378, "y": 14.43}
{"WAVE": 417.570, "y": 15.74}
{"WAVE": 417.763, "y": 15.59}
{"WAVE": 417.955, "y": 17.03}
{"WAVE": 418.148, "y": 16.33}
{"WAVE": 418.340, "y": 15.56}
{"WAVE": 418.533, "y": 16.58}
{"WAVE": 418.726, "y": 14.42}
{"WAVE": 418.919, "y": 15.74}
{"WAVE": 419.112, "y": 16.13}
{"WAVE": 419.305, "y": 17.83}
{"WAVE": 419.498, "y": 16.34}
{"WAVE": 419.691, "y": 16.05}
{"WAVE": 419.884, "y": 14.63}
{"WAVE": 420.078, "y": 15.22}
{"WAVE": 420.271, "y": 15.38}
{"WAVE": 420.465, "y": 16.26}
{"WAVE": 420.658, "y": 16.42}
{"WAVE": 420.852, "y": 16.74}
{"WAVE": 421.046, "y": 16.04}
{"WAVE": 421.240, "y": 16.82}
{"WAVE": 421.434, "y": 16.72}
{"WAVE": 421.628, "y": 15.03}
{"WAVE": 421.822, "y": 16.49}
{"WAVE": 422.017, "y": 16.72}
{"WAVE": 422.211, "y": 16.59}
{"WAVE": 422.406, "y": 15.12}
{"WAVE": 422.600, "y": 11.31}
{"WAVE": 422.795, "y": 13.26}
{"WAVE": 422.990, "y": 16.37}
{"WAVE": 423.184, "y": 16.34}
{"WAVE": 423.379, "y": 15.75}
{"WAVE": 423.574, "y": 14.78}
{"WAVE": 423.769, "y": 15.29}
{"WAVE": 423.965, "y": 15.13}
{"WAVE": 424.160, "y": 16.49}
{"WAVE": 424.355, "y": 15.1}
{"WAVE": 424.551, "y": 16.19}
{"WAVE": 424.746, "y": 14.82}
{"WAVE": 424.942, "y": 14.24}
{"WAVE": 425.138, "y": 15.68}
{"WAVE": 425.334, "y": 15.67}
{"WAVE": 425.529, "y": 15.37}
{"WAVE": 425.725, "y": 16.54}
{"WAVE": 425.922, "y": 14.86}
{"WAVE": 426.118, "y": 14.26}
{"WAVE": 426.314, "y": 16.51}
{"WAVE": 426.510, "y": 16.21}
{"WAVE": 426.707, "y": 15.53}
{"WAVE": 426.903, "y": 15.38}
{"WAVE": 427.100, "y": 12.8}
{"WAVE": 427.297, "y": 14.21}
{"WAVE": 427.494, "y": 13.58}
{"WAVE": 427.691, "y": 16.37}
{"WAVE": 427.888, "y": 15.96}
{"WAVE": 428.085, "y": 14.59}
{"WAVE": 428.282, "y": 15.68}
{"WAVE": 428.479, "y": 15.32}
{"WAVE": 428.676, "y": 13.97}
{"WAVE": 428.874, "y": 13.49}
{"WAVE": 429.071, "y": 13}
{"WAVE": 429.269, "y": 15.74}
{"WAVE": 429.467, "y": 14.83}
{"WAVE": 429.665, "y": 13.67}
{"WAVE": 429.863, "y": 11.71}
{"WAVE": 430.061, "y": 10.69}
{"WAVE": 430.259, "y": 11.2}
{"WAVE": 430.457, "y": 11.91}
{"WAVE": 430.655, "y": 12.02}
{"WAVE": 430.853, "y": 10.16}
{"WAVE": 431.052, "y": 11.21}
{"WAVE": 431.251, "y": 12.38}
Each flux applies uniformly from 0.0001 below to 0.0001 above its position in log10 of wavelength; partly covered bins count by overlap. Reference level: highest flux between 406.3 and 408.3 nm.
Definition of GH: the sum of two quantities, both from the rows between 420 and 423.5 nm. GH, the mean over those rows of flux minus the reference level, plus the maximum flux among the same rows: 15.5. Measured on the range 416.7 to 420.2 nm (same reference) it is 16.7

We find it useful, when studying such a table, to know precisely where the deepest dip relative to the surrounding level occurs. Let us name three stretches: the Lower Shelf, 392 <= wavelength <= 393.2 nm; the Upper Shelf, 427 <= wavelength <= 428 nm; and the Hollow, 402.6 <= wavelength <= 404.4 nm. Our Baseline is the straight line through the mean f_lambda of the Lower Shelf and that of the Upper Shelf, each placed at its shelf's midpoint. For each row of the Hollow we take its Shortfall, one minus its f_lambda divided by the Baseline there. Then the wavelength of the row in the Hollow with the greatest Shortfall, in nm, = 403.023 nm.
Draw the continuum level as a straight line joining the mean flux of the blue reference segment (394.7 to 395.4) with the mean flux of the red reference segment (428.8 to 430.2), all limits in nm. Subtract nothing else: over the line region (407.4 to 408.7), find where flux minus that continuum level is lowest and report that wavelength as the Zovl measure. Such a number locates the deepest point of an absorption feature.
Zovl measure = 407.690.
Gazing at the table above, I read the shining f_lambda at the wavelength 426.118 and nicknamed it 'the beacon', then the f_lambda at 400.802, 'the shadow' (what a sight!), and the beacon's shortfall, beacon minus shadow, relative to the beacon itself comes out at -0.16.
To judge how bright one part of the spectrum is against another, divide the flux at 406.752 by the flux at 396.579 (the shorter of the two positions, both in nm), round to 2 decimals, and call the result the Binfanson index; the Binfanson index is 2.72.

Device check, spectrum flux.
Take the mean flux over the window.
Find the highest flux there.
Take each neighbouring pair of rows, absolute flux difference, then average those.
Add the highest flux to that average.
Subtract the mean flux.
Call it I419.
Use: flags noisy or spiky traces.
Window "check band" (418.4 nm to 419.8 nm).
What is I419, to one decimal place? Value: 2.9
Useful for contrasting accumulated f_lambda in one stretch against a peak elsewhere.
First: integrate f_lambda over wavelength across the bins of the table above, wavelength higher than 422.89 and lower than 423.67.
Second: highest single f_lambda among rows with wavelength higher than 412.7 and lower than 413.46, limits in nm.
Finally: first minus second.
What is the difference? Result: -4.4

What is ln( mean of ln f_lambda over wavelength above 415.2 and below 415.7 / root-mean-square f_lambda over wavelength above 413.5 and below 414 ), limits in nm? -1.9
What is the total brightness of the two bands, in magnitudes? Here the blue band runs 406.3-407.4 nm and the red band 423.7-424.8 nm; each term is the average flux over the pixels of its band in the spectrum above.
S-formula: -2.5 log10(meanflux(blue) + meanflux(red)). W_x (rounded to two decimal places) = -3.72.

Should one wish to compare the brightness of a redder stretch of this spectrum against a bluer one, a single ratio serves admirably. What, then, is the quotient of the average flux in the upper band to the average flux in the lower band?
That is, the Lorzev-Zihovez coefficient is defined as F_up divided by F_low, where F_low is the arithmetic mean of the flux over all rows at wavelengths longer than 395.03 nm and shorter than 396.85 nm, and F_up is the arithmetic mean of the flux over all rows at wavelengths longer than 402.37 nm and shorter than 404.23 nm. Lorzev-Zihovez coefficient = 1.5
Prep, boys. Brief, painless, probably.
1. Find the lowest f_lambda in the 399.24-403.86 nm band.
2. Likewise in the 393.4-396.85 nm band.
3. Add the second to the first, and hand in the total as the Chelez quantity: 16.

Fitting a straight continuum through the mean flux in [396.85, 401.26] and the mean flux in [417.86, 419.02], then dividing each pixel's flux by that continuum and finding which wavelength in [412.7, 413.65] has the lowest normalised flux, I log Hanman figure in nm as 413.361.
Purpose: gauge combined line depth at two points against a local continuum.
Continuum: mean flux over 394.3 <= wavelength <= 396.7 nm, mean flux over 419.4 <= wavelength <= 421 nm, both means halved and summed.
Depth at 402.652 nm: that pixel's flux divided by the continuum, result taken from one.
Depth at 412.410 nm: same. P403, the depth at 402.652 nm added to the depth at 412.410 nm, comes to -0.4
